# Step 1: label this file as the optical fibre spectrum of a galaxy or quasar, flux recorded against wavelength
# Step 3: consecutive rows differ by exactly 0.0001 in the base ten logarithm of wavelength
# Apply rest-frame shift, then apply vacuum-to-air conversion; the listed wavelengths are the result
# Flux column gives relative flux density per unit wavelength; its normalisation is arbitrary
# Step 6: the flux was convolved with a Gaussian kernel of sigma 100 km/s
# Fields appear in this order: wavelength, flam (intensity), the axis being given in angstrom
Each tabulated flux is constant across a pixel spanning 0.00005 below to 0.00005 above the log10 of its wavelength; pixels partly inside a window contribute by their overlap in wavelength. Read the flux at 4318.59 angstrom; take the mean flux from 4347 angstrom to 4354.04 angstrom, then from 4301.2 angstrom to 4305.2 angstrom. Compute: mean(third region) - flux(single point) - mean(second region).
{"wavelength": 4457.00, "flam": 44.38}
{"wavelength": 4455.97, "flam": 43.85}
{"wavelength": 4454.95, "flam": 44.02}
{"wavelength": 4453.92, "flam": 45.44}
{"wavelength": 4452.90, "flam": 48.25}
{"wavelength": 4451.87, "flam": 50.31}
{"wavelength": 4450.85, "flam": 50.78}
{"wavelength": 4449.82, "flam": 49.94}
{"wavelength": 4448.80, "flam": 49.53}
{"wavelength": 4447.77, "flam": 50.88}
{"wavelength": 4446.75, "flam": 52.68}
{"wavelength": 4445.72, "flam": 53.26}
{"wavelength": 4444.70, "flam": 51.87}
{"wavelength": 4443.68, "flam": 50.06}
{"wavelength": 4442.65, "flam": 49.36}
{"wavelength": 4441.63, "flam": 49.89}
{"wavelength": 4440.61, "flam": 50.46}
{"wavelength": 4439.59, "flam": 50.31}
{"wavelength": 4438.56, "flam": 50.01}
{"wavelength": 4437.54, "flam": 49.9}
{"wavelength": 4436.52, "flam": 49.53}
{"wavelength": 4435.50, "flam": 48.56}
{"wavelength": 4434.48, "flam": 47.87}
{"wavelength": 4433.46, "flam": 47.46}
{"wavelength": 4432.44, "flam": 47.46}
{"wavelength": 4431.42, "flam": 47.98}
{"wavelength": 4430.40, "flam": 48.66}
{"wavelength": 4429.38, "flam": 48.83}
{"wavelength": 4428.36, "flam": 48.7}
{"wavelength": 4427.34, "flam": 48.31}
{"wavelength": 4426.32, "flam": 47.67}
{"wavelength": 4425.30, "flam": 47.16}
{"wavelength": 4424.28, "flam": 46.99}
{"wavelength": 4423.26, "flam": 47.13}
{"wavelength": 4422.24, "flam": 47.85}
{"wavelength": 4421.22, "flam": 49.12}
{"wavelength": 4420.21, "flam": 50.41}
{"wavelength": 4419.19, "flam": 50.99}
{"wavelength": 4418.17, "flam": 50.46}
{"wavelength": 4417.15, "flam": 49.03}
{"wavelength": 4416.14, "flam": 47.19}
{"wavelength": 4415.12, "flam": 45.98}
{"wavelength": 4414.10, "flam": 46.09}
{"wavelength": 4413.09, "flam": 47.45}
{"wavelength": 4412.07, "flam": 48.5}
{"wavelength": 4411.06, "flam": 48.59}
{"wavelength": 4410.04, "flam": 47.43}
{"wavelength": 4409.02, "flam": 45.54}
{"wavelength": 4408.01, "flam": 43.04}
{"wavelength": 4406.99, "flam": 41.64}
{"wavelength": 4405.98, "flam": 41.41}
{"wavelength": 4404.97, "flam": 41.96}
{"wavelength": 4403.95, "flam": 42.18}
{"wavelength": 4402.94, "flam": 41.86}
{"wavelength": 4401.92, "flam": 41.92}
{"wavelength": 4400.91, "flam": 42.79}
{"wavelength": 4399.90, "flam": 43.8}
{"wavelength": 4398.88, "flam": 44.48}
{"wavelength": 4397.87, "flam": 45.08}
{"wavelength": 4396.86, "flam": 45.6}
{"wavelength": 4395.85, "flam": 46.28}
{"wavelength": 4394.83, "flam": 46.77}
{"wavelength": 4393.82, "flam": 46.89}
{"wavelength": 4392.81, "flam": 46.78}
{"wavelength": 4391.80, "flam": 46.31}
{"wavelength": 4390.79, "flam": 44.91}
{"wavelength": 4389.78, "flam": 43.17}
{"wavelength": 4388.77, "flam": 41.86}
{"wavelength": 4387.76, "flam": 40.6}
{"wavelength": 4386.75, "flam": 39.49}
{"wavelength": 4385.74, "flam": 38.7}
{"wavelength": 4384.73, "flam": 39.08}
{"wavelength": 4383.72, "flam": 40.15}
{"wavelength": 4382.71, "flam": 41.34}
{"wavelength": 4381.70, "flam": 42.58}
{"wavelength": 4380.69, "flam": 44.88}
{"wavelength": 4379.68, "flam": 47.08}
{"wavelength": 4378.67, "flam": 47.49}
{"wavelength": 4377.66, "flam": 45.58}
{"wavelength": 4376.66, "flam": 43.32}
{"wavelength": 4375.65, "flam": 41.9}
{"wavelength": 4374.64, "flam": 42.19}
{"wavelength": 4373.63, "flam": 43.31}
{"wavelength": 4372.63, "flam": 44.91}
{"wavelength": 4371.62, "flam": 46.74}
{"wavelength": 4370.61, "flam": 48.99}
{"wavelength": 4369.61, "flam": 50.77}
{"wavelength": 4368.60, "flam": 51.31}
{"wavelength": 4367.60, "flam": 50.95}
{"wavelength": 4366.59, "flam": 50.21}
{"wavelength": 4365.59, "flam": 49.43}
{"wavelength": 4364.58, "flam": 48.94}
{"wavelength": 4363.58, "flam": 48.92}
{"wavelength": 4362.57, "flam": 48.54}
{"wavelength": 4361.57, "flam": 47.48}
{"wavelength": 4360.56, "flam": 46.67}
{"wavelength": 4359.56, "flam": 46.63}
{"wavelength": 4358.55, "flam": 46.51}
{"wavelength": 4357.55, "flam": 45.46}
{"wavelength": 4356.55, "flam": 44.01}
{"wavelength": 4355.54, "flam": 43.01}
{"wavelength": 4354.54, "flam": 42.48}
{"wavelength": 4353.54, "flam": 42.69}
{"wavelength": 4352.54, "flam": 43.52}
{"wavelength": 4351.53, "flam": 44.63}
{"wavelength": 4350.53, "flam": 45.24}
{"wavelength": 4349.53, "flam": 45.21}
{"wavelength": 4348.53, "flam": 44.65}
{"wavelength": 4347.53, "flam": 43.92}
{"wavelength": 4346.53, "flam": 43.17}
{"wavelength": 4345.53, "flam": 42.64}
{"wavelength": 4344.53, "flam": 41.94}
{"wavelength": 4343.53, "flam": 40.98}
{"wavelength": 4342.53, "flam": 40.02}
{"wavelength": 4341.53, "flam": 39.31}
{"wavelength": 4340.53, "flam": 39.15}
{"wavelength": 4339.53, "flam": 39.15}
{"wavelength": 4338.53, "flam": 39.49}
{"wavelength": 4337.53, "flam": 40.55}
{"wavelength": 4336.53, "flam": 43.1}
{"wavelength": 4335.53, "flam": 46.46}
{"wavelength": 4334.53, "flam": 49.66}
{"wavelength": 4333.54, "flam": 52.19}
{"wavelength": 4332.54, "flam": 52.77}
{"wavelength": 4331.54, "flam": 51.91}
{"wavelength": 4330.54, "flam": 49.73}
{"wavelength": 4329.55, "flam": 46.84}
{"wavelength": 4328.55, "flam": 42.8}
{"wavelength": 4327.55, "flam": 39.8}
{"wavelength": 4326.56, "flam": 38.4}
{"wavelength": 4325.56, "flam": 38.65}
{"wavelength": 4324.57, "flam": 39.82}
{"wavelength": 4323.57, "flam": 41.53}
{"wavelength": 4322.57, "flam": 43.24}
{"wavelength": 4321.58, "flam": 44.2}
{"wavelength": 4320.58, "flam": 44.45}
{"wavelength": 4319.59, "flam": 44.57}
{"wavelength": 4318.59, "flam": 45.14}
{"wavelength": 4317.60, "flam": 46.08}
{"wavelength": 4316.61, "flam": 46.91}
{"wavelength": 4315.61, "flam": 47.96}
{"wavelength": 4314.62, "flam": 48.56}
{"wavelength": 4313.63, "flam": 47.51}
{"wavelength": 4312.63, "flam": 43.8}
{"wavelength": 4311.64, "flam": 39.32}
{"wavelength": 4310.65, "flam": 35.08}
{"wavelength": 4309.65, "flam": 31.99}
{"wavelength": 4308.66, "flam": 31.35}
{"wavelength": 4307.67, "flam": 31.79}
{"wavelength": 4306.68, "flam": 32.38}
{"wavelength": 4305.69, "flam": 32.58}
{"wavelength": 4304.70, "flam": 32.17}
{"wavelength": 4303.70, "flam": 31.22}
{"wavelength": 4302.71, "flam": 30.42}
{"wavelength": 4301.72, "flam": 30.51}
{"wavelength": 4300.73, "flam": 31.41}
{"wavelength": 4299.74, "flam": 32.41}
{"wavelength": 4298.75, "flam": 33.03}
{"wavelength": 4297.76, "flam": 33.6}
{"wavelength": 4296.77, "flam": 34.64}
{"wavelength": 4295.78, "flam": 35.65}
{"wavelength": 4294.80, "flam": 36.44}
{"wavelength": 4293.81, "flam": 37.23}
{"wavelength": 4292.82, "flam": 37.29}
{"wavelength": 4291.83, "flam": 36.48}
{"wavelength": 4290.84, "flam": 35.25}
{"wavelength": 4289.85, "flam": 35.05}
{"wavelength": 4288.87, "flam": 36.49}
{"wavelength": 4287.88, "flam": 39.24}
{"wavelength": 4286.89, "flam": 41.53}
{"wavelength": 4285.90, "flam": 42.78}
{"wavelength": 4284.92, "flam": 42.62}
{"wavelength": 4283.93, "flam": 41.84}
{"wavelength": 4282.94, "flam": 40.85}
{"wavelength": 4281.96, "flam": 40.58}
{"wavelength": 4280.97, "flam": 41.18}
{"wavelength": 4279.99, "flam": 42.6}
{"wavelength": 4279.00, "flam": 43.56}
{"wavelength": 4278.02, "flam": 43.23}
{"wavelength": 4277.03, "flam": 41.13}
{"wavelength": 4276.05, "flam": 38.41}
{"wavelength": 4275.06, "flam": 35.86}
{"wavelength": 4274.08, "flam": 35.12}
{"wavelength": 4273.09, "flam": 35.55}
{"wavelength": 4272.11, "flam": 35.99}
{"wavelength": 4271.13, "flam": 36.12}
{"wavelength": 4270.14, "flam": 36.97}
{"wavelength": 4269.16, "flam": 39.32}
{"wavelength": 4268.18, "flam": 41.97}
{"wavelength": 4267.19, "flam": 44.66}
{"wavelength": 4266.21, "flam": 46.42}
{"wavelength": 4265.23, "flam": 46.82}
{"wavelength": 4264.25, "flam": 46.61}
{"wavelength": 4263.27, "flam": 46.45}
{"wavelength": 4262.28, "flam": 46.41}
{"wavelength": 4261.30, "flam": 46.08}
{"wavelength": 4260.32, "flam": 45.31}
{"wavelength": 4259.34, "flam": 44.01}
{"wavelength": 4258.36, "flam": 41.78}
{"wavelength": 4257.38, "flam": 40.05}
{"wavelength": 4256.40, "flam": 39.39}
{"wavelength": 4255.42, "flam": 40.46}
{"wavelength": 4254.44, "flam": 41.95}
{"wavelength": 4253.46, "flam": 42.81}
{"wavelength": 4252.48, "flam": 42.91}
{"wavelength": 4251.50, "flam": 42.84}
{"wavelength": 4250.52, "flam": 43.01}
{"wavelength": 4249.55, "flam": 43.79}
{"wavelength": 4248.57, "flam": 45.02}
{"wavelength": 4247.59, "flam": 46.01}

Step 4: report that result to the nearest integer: -58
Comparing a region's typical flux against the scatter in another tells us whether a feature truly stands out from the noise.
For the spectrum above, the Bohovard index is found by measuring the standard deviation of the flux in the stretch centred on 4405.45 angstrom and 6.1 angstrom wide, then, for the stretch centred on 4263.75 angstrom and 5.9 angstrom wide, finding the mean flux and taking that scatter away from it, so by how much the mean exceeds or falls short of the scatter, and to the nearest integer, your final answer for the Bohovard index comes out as 46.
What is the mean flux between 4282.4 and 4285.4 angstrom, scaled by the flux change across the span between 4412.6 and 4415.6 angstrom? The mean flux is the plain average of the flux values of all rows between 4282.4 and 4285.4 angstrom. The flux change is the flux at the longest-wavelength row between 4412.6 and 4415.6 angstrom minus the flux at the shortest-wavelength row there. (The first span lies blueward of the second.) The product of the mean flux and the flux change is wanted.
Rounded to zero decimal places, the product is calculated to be -61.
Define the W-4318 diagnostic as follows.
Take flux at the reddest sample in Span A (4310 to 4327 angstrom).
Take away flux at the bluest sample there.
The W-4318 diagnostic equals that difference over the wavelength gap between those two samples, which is 0.21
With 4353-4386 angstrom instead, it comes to -0.12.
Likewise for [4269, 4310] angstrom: -0.18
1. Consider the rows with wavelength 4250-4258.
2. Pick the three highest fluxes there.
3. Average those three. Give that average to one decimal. 42.9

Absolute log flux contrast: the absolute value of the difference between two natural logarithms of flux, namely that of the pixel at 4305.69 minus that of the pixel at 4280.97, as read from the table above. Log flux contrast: 0.23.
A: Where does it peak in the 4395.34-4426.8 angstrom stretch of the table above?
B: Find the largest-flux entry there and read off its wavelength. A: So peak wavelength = 4419.19 angstrom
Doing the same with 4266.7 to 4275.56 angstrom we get 4267.19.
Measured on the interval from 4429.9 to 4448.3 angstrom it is 4445.72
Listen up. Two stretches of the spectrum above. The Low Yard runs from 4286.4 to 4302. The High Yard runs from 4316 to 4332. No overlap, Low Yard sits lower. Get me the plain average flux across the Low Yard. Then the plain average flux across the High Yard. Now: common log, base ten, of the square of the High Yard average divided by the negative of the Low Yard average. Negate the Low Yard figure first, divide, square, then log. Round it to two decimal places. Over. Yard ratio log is 0.19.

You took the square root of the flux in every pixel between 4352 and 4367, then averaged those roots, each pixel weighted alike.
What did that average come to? 6.80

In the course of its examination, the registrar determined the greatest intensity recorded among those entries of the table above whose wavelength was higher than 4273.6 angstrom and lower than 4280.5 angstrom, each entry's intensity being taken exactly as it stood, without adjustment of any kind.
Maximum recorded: 43.56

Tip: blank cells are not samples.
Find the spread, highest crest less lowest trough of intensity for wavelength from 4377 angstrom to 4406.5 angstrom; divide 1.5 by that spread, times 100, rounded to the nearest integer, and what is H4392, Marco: 17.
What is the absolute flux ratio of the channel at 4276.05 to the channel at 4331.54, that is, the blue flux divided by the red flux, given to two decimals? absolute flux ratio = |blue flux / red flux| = 0.74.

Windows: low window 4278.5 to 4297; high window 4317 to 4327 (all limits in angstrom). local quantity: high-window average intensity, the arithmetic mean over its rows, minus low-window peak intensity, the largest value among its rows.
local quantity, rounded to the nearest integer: -1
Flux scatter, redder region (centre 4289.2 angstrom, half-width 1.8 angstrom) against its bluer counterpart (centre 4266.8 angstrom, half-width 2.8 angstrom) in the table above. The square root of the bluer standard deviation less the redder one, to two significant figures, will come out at 1.1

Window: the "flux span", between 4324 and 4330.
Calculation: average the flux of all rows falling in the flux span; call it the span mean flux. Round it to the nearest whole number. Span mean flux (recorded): 41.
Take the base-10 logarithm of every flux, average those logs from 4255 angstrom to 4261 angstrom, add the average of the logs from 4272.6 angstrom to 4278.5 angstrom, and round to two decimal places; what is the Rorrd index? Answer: 3.20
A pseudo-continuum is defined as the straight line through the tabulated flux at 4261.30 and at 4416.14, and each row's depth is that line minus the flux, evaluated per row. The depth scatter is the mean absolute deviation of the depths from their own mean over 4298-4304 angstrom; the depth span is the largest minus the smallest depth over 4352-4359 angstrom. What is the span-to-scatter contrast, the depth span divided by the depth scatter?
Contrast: 4.9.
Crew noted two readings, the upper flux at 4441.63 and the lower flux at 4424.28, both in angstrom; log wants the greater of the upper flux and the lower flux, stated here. 50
